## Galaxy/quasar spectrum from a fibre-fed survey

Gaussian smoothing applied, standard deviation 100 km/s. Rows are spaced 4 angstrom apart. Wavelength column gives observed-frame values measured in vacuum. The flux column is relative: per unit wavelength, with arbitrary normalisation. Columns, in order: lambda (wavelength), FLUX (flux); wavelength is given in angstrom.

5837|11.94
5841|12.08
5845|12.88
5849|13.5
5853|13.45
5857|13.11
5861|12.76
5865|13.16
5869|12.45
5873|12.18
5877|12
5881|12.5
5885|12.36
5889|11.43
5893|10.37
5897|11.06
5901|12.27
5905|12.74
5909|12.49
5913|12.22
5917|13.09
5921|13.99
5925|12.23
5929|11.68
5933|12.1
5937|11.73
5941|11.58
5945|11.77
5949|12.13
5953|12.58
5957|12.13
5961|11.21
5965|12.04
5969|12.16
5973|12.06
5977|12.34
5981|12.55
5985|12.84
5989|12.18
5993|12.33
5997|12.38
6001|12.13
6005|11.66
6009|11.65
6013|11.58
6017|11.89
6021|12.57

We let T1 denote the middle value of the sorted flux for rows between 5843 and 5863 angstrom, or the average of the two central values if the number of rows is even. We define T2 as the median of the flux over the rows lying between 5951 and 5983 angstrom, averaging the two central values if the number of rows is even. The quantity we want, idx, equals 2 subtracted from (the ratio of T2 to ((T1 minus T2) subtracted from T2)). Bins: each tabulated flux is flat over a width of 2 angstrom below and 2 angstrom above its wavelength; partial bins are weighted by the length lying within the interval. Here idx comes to -0.91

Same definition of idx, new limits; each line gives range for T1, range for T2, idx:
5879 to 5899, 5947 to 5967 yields -1.05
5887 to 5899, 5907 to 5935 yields -1.09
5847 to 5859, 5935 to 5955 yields -0.83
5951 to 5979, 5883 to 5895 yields -0.93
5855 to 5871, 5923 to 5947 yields -0.89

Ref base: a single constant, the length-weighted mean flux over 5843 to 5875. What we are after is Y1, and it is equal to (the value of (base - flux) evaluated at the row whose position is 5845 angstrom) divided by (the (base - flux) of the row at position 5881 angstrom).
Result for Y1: 0.1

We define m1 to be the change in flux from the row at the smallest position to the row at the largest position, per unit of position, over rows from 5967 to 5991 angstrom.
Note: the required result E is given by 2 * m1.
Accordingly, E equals 0.00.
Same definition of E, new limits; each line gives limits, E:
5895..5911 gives 0.24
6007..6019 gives 0.06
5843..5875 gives -0.05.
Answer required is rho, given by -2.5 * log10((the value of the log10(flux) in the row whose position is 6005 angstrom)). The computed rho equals -0.070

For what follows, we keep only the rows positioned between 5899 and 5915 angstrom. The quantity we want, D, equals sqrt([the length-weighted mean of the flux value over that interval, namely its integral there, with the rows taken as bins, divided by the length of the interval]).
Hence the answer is 3.53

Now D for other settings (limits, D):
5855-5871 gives 3.59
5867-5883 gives 3.50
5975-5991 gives 3.53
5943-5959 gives 3.49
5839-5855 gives 3.60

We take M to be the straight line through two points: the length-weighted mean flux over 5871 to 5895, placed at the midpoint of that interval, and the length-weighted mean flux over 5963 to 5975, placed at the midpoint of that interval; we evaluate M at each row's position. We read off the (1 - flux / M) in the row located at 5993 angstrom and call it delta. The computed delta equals -0.01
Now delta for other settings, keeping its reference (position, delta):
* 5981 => -0.03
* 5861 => -0.09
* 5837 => -0.02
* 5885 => -0.05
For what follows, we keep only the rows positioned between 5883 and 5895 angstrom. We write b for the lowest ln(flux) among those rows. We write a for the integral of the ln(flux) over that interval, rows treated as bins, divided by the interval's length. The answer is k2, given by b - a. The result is -0.091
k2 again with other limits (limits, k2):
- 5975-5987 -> -0.019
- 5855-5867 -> -0.019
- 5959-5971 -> -0.051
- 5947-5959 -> -0.012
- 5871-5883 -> -0.019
